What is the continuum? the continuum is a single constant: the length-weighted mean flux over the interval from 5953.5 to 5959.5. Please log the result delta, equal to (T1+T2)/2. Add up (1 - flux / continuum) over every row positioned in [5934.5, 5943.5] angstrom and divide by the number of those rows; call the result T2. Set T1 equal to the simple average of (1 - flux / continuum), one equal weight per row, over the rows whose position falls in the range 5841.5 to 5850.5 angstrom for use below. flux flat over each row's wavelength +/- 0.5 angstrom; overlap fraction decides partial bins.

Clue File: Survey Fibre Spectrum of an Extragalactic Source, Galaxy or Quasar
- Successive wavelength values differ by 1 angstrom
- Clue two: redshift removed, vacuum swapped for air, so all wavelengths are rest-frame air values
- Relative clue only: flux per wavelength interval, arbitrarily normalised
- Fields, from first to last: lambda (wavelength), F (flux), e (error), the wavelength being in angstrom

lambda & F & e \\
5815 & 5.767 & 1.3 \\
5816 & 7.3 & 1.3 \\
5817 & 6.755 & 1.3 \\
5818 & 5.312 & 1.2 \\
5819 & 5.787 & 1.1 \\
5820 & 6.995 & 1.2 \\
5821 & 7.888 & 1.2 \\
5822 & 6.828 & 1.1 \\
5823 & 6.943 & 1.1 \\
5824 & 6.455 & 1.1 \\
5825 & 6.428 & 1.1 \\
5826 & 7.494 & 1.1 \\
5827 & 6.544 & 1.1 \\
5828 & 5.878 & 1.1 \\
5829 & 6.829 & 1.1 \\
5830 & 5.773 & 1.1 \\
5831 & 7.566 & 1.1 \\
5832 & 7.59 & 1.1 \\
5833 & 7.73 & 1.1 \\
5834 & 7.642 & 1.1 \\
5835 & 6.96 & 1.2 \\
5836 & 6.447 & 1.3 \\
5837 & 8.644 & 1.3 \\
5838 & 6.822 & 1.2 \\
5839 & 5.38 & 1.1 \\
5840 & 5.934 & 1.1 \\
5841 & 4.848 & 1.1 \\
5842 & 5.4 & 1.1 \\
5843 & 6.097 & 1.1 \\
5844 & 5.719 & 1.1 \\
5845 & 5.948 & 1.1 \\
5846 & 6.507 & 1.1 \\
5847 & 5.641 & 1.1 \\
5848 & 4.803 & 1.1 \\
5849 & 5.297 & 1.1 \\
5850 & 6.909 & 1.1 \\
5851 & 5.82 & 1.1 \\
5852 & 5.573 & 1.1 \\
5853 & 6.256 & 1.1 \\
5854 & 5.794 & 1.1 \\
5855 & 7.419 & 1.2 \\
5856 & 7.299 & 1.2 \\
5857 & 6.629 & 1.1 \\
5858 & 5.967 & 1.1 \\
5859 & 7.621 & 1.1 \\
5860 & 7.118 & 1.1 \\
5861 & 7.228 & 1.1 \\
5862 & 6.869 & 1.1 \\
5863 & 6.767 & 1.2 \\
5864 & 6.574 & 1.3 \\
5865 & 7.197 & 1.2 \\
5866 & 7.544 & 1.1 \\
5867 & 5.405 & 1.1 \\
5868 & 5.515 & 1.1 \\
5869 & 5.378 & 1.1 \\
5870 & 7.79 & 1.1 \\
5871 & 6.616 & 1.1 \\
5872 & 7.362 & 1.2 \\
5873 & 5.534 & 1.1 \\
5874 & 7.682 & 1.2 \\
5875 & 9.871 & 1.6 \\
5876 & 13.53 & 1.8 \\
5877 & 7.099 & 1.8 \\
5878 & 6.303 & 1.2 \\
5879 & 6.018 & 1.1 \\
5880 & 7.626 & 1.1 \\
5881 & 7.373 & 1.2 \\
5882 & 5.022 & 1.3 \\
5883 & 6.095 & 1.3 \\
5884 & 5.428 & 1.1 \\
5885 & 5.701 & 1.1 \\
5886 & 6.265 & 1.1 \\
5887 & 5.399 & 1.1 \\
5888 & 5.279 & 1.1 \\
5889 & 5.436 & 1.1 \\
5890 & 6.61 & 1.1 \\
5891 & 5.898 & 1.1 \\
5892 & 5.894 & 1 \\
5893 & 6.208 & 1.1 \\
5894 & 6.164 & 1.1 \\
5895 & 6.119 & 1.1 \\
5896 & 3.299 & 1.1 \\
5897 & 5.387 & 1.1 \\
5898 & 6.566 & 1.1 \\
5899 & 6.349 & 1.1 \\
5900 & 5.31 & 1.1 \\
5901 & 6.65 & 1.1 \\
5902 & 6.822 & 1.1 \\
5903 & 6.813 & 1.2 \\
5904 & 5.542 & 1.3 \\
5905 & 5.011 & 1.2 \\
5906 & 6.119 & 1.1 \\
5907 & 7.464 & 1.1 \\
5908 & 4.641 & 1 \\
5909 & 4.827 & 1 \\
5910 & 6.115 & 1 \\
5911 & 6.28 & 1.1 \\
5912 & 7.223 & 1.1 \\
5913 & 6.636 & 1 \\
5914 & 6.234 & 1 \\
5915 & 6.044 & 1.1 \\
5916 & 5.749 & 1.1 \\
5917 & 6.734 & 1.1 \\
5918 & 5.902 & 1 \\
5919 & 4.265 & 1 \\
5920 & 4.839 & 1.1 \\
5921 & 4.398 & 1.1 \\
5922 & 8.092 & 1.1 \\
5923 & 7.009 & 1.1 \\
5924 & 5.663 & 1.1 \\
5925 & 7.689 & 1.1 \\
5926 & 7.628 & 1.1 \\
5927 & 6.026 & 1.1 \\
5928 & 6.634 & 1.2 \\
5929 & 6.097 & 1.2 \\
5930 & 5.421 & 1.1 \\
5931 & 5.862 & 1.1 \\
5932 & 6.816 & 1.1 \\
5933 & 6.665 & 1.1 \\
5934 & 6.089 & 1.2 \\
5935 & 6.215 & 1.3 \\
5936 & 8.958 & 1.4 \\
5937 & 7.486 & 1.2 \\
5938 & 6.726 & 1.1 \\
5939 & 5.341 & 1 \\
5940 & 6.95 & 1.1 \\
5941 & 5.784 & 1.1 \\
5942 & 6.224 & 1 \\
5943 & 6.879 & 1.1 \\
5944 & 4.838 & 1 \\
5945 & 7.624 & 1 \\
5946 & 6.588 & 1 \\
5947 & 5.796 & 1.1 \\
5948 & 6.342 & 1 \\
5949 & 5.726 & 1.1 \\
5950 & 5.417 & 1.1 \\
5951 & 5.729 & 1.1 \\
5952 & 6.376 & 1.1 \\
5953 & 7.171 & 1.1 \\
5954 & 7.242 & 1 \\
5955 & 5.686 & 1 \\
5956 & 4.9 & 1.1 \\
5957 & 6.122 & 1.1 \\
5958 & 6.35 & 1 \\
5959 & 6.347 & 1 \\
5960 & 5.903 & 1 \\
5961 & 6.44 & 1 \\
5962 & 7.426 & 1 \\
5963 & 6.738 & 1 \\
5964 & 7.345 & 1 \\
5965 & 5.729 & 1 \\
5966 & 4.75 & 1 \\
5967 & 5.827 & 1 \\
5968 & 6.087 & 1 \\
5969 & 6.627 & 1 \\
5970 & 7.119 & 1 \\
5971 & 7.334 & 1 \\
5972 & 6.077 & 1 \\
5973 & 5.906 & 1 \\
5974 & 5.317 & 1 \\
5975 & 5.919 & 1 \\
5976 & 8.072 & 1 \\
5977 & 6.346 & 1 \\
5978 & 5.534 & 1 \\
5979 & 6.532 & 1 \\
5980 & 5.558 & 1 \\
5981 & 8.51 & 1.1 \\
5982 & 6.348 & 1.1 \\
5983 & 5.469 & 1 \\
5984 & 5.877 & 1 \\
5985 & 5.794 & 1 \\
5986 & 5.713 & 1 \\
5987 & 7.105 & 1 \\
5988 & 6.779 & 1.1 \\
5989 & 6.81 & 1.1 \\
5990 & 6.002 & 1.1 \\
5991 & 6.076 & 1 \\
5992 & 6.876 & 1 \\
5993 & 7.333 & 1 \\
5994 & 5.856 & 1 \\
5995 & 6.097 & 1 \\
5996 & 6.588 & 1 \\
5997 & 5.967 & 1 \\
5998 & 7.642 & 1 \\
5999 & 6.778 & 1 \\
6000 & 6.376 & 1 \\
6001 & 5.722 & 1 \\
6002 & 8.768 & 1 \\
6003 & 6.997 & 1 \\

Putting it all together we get -0.03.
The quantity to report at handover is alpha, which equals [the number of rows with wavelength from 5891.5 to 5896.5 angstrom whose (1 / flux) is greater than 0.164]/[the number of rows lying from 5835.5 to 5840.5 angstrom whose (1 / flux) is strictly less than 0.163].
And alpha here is 0.7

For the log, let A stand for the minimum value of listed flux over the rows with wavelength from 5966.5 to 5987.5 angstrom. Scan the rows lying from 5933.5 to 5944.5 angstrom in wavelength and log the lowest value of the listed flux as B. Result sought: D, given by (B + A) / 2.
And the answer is 5.1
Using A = 5.317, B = 4.838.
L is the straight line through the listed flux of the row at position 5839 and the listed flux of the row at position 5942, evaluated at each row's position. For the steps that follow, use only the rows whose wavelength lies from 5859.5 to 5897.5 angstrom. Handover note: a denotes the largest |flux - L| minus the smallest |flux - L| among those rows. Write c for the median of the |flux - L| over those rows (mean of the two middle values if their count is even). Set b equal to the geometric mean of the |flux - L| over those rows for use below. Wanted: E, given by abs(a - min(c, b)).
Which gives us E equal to 7.1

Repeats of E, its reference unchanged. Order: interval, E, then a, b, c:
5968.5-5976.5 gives 0.8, 1.4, 0.63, 0.62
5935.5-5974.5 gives 2.8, 2.8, 0.00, 0.60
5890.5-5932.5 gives 2.0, 2.5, 0.48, 0.61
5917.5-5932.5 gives 1.5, 2.0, 0.54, 0.70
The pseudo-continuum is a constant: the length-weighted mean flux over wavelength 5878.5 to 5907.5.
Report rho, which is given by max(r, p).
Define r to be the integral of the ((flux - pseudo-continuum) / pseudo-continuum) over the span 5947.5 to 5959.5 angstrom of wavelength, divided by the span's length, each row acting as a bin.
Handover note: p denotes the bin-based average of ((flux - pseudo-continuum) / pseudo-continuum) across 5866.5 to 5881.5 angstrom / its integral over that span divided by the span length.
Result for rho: 0.213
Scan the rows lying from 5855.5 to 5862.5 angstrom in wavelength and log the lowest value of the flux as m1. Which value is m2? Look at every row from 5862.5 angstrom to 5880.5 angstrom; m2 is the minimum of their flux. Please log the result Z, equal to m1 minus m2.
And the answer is 0.6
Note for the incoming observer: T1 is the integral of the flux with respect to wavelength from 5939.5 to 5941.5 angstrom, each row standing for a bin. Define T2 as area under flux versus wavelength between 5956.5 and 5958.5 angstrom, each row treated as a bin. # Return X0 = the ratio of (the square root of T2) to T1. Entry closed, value 0.277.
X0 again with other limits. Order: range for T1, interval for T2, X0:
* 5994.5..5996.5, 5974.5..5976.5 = 0.295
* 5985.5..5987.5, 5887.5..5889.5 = 0.255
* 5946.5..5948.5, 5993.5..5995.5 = 0.285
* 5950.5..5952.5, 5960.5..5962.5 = 0.308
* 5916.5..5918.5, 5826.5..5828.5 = 0.279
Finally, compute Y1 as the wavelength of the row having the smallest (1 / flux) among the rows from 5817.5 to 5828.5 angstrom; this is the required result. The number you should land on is 5821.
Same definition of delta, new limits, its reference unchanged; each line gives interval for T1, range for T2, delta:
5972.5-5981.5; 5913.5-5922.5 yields 0.00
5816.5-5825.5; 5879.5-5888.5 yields -0.03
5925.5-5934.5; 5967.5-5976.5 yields -0.05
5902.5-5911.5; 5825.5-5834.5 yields -0.05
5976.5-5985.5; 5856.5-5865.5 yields -0.07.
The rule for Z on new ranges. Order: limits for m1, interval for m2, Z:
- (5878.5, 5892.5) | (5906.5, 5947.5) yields 0.8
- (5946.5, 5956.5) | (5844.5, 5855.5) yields 0.1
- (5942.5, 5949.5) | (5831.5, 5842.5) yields 0.0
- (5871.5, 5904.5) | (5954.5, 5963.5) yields -1.6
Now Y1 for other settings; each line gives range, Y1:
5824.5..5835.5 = 5833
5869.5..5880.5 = 5876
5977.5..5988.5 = 5981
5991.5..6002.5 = 6002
